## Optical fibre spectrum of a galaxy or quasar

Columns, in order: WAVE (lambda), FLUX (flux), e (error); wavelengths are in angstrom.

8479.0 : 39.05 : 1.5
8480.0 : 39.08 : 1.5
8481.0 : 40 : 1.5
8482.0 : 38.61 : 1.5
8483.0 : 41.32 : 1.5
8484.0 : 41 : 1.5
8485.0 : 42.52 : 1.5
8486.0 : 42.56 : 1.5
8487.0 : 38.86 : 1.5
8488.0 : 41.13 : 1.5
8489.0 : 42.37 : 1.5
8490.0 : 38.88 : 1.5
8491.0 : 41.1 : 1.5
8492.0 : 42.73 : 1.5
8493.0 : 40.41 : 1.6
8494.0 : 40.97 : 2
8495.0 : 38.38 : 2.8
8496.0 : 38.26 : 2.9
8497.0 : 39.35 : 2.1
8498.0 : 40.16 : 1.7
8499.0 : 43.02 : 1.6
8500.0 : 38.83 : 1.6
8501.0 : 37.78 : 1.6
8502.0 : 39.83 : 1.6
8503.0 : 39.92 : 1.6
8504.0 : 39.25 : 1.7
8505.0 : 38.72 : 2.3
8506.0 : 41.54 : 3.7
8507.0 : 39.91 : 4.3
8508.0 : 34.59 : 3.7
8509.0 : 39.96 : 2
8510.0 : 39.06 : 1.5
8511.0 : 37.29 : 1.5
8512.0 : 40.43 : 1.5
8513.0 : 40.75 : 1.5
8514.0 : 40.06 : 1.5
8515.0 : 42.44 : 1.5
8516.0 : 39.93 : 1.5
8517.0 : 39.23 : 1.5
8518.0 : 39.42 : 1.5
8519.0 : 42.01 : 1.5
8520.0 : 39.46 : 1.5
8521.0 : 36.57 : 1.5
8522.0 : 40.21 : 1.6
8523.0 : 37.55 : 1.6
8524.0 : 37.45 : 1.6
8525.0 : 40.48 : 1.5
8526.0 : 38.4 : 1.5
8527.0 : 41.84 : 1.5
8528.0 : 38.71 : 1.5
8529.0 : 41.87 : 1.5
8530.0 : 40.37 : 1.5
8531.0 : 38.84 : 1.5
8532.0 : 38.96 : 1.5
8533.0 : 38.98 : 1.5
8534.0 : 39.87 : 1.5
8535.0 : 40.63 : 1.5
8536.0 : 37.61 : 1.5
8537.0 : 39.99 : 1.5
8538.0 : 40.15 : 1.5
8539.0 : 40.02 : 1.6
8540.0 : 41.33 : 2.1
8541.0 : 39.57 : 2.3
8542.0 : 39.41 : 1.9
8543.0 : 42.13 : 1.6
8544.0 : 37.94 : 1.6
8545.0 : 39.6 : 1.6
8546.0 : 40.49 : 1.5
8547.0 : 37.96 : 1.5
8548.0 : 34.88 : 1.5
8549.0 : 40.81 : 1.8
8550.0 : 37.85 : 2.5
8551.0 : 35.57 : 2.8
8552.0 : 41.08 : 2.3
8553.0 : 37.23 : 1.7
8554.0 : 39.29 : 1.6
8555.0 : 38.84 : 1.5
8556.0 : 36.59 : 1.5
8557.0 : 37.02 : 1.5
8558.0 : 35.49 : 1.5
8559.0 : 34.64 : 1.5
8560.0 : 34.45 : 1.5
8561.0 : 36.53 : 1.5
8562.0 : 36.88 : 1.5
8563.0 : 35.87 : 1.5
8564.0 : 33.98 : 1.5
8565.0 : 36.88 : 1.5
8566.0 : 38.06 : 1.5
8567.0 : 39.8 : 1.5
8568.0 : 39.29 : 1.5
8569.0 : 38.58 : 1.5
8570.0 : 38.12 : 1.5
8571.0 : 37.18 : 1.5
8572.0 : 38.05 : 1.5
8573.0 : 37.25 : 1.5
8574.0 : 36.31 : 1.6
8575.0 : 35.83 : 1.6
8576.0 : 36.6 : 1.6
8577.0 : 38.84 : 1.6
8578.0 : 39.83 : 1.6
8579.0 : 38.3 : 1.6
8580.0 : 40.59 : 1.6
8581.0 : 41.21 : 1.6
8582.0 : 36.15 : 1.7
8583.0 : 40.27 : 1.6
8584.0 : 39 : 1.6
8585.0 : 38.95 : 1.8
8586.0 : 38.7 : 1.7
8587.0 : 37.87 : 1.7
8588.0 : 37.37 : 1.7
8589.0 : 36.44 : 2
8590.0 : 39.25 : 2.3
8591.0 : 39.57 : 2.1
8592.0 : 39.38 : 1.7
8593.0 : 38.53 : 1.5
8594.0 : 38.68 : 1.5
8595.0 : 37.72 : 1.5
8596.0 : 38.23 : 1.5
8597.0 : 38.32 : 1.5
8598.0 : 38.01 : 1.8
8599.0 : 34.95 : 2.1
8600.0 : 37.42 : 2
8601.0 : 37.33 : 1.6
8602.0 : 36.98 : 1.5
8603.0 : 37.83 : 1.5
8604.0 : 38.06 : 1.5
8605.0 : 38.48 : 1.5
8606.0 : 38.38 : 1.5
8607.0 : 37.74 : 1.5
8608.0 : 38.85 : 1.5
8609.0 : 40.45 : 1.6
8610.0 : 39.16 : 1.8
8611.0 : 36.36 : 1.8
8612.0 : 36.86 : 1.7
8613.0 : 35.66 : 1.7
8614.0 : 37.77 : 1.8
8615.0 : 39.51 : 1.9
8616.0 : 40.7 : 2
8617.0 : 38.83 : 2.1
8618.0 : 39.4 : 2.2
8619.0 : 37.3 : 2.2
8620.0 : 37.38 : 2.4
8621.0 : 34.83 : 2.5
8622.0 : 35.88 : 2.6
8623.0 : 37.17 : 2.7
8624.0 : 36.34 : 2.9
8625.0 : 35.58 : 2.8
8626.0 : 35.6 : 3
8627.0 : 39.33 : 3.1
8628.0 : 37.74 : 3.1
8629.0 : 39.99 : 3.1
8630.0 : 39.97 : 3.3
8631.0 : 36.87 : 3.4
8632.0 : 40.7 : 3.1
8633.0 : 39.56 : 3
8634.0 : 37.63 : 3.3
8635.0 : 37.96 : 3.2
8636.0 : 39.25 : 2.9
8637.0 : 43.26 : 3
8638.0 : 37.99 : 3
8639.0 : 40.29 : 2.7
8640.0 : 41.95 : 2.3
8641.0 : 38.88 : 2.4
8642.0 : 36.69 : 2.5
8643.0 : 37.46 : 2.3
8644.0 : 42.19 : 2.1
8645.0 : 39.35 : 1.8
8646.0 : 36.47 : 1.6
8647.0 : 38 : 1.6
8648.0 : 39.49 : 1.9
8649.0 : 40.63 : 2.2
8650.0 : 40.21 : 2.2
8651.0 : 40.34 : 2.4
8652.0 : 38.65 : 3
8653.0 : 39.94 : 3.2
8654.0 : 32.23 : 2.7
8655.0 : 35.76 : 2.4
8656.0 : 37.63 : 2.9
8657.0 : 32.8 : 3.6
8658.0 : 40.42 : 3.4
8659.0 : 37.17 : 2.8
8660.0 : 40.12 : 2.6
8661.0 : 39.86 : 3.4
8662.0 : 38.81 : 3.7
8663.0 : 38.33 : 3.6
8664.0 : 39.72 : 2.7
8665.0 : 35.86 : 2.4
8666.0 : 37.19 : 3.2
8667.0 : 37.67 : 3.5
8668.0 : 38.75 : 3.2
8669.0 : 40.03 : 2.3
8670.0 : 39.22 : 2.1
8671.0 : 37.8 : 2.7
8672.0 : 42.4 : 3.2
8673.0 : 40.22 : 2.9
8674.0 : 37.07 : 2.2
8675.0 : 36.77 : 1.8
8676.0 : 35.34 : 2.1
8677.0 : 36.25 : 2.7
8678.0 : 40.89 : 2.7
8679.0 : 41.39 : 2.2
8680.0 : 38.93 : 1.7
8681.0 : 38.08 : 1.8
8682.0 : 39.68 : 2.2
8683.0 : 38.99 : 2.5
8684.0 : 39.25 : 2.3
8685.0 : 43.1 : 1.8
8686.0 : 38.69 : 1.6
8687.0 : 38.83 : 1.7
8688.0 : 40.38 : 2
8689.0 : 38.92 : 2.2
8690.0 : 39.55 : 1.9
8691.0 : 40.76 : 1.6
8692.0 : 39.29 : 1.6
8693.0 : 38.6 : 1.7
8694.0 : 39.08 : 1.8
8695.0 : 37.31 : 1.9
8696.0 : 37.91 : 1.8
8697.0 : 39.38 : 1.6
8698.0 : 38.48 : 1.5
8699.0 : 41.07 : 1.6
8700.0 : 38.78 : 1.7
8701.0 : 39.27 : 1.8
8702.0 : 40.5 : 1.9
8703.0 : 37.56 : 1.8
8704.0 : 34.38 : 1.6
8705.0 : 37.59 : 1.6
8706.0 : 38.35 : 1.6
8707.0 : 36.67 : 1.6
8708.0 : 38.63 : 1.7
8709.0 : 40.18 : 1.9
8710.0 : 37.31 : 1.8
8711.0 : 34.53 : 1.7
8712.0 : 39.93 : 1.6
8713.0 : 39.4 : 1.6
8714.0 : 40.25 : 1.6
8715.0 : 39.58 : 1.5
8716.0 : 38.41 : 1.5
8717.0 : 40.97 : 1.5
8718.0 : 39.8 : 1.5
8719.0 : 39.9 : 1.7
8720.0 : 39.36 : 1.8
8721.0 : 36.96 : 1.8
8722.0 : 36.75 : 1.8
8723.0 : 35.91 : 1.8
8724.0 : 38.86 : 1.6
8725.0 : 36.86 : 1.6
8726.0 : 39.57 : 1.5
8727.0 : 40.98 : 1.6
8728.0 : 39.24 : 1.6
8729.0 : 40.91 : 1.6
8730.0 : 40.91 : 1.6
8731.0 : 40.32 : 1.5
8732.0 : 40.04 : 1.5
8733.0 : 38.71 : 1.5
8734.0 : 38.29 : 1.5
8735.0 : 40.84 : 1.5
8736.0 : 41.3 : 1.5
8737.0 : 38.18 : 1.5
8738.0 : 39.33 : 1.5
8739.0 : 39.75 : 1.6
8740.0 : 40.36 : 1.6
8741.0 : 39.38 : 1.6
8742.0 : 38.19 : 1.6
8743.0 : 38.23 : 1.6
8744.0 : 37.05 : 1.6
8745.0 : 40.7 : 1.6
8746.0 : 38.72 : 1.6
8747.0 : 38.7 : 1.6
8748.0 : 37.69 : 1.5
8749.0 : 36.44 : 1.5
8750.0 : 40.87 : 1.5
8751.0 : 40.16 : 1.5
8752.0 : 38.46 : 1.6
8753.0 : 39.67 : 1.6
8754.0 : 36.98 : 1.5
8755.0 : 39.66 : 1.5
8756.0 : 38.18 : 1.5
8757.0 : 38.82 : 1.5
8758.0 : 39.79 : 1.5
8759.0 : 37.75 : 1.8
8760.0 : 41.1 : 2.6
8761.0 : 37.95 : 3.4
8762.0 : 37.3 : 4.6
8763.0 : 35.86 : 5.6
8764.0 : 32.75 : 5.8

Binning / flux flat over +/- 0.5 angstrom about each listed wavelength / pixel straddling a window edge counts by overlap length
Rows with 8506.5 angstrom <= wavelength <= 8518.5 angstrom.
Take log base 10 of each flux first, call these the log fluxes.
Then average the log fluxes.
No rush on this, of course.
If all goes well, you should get 1.60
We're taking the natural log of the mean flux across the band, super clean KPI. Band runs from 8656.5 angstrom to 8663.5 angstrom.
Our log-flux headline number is 3.64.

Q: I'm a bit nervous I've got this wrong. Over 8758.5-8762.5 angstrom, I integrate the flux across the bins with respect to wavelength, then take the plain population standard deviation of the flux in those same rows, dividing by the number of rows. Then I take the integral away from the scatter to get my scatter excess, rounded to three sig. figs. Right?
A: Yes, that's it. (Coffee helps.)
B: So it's -153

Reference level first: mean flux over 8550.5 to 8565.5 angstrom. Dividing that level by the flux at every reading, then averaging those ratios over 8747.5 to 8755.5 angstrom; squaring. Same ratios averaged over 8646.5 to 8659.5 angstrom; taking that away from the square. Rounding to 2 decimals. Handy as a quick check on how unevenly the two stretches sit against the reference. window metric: -0.07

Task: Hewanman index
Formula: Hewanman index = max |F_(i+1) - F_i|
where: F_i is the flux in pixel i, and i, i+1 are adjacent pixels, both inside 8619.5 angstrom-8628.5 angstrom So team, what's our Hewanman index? 3.7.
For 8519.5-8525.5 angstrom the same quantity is 3.6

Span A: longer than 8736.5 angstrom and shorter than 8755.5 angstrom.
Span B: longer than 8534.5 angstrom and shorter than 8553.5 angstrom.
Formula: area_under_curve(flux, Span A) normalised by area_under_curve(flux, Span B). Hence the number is 0.99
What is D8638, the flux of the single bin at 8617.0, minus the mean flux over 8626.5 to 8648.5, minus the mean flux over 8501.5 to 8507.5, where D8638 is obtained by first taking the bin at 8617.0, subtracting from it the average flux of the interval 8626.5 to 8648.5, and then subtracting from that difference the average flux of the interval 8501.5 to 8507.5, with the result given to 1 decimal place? -40.2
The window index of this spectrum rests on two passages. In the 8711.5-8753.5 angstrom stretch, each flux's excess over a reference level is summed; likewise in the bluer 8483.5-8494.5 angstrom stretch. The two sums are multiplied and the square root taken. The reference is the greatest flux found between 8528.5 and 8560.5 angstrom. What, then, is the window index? 37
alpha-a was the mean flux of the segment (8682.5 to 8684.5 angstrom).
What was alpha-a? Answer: 39.1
